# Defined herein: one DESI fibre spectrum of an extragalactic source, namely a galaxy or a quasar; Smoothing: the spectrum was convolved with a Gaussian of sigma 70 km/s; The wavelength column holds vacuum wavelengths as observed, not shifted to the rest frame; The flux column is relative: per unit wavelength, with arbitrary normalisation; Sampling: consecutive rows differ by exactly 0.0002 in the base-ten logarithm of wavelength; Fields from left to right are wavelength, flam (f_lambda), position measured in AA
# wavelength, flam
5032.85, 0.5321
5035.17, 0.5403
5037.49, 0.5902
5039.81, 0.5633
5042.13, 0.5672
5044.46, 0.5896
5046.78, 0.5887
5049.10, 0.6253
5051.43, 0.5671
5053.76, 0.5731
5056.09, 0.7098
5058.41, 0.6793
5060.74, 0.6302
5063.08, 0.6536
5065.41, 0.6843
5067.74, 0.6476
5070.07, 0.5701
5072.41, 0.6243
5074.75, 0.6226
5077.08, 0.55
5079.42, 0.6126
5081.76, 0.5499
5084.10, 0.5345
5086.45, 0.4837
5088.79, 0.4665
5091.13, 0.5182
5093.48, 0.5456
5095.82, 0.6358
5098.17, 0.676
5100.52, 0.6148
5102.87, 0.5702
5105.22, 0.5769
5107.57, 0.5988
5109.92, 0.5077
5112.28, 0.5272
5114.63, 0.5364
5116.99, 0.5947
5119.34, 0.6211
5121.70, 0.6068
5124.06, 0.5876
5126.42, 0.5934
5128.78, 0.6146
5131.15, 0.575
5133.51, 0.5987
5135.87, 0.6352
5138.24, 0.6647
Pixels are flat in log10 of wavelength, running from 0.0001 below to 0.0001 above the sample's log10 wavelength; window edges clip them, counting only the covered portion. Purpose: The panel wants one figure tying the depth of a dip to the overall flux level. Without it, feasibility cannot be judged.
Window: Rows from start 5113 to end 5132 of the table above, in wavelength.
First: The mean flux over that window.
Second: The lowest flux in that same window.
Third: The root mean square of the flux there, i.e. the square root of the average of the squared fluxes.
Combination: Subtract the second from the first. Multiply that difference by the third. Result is 0.032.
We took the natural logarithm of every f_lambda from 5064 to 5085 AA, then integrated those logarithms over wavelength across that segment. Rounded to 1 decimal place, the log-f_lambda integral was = -10.8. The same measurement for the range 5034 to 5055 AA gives -11.5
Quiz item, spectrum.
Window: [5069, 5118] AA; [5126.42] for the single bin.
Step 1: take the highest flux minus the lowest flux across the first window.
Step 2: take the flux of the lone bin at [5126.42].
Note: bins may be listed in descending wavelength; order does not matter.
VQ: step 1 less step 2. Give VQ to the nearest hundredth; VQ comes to -0.38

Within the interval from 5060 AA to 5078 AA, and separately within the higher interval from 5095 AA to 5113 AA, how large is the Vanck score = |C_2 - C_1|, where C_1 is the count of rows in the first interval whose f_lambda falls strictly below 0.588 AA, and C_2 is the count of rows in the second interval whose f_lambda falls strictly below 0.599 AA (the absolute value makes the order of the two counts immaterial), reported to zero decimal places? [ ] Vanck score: 3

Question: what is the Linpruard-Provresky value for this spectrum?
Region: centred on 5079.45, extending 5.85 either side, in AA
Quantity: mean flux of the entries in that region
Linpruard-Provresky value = 0.57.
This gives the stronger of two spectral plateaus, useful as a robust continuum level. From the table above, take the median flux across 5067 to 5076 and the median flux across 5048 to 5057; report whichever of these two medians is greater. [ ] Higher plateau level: 0.623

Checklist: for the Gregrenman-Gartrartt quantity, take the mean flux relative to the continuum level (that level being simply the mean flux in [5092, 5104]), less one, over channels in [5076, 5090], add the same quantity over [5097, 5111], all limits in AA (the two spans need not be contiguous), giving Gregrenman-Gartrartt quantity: -0.15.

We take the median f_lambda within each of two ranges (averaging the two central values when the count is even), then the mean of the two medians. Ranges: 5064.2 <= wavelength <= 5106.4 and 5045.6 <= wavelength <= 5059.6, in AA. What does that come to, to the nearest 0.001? 0.590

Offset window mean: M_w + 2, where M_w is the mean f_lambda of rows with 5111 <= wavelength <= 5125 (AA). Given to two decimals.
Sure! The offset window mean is 2.58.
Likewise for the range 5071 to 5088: 2.57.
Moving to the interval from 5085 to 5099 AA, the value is 2.55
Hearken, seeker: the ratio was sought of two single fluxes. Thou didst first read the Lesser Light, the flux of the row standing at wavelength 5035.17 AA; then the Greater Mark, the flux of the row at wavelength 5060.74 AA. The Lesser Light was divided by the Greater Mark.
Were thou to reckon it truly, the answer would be 0.86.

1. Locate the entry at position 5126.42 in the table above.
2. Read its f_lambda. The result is 0.5934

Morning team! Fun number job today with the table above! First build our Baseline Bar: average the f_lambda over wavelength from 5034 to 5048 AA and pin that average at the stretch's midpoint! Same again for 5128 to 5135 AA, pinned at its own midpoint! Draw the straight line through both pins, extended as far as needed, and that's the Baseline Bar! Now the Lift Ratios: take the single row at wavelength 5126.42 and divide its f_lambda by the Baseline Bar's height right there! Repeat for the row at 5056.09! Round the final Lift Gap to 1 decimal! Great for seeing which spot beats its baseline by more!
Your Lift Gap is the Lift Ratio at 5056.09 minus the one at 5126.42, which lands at 0.2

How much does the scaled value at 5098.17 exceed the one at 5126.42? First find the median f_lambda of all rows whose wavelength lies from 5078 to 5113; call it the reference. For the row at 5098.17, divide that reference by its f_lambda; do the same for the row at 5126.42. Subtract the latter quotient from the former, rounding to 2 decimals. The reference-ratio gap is -0.11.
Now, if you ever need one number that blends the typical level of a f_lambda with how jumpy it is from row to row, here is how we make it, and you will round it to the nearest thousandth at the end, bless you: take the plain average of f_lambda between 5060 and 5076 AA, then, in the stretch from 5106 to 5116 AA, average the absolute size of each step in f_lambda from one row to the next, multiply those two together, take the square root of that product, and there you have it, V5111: 0.159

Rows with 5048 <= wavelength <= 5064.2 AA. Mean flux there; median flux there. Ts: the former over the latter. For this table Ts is 1.01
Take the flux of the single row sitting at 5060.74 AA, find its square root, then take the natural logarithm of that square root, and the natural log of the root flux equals -0.23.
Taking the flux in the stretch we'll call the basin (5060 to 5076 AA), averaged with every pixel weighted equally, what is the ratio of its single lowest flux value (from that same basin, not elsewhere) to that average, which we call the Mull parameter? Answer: 0.90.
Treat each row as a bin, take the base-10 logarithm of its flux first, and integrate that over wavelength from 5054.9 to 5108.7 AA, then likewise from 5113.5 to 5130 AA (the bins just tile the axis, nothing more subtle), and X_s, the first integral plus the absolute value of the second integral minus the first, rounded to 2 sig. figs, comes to -3.7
